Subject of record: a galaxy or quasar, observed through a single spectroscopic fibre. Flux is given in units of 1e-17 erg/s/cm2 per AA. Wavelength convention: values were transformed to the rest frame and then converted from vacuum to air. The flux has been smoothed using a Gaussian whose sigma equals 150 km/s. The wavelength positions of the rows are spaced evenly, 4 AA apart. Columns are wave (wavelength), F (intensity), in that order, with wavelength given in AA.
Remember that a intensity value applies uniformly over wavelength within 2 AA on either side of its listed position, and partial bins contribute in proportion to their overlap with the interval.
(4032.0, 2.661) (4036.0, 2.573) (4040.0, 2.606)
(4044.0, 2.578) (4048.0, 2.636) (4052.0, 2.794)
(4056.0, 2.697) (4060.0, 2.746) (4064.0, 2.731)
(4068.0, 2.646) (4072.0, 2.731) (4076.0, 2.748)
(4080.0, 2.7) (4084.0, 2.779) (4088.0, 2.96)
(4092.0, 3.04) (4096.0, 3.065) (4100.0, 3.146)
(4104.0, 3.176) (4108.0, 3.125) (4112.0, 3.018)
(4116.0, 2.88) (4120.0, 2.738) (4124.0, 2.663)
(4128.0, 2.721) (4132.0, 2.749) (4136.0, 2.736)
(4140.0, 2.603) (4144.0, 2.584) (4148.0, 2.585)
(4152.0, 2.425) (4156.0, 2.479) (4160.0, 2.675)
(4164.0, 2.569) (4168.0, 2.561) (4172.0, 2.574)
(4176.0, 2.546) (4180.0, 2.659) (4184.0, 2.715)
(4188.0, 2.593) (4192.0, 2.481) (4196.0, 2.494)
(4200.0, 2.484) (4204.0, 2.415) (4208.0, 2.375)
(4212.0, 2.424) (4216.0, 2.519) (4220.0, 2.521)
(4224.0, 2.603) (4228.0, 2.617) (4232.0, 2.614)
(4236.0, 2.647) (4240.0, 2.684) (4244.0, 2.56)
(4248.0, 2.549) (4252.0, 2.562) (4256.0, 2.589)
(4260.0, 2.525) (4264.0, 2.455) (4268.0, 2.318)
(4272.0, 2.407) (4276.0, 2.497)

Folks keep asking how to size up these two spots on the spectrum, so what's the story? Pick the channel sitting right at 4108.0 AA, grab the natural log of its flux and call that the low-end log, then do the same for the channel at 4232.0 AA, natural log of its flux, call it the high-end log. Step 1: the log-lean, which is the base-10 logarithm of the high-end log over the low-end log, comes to -0.074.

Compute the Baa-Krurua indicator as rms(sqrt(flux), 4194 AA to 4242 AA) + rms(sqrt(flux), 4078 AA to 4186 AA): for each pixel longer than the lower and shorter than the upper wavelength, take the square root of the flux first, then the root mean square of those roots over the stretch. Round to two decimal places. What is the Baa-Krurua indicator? 3.25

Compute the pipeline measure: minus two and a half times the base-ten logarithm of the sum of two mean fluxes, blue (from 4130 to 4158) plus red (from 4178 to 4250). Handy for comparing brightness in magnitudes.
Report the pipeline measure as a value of -1.78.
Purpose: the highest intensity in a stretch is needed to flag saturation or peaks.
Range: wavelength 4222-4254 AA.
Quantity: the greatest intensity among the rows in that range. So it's 2.684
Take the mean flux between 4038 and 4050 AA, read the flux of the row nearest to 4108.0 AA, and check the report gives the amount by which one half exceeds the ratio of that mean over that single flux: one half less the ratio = -0.33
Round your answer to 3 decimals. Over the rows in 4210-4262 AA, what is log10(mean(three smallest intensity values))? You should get 0.396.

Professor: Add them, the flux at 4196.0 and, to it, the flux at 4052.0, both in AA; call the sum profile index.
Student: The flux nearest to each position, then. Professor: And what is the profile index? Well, 5.3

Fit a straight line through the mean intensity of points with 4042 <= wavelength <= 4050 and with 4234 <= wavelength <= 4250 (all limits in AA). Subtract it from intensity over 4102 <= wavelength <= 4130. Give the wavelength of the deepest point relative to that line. 4124.0 AA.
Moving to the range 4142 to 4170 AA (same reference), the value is 4152.0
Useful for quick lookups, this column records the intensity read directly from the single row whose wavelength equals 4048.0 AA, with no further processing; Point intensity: 2.636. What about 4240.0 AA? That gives 2.684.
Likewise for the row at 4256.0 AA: 2.589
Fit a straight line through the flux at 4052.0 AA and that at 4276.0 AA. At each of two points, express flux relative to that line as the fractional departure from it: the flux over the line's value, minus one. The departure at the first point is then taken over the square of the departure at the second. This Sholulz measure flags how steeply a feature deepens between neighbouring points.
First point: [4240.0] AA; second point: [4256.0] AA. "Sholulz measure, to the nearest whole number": 81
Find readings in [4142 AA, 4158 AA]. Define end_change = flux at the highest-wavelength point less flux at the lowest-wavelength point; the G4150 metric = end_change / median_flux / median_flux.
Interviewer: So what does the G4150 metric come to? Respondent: -0.016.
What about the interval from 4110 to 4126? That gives -0.045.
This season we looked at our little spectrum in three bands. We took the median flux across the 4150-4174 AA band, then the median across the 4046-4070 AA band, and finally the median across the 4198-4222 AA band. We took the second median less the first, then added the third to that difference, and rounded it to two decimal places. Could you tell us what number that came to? 2.60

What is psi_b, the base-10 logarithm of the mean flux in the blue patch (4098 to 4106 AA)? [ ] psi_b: 0.50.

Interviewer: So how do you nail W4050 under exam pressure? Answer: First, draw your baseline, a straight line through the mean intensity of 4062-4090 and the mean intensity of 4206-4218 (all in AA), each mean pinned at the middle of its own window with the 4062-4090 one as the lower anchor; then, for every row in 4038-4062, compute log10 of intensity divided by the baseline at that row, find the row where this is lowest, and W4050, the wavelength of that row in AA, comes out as 4044.0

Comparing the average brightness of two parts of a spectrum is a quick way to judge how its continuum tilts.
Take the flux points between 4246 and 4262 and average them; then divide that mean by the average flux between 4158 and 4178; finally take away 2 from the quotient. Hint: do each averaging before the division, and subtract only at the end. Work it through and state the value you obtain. -1.01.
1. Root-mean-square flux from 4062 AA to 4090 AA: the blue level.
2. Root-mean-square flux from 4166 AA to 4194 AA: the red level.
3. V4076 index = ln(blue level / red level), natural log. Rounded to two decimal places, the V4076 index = 0.06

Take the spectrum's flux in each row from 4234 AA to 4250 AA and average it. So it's 2.6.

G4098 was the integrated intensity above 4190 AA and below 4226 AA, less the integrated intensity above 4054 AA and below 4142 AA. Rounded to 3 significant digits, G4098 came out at -160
